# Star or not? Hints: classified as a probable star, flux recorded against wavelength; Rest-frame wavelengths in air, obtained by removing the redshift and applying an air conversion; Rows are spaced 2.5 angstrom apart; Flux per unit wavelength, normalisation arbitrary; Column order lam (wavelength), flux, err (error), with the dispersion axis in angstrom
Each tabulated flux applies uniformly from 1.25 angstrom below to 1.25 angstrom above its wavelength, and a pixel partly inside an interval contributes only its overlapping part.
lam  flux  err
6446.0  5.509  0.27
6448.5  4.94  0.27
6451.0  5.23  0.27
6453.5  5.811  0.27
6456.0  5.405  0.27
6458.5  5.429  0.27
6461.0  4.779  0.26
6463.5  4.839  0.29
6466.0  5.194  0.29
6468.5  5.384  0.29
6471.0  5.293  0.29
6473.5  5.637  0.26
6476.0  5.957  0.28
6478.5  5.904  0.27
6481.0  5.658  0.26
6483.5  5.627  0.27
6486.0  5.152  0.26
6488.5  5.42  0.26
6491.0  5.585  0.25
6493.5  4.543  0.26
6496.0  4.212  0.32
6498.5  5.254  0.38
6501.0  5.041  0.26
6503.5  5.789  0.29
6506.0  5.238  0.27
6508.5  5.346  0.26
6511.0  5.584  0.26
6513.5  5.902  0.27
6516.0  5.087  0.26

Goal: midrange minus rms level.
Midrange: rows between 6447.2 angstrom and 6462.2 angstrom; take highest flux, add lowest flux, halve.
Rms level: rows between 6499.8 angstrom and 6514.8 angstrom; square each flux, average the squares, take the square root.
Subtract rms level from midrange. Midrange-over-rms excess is -0.20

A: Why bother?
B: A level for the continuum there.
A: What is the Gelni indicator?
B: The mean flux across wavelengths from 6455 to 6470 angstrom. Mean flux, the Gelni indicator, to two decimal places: 5.17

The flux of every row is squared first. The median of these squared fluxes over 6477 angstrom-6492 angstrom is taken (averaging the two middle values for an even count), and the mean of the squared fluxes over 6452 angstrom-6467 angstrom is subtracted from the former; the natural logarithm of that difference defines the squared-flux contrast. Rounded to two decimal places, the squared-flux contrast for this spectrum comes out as 1.34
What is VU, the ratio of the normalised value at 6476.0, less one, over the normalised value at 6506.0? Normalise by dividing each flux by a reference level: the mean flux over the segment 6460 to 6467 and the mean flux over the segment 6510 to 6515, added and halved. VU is 0.12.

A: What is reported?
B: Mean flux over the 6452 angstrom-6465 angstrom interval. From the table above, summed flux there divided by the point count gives 5.25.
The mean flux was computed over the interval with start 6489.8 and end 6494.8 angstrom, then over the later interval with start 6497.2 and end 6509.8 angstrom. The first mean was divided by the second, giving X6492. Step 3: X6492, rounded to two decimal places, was 0.95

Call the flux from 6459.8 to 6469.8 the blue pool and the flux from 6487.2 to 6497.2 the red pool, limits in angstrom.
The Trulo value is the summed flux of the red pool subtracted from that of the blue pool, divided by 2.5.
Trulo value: 0.17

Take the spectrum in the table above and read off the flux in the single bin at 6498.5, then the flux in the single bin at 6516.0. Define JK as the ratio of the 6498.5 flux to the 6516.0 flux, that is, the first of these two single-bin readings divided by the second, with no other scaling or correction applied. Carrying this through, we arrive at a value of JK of 1.03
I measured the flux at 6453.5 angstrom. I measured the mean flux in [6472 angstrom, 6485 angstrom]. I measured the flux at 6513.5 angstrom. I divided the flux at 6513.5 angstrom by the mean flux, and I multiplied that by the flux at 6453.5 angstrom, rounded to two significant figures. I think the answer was 6.0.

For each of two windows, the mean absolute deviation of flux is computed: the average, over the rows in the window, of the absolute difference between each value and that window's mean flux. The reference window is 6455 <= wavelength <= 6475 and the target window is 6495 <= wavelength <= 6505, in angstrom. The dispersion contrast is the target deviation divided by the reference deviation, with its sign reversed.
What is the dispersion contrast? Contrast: -1.9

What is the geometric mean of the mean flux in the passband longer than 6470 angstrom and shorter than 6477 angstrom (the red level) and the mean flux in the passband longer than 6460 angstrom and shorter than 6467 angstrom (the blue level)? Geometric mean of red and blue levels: 5.27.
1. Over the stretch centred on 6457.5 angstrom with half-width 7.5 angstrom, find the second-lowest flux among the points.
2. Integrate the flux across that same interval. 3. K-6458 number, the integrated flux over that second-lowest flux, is 16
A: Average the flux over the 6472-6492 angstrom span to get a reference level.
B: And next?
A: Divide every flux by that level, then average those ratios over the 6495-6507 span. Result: 0.91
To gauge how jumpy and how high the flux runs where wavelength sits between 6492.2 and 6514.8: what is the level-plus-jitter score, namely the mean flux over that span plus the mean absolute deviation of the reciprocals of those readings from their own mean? 5.23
